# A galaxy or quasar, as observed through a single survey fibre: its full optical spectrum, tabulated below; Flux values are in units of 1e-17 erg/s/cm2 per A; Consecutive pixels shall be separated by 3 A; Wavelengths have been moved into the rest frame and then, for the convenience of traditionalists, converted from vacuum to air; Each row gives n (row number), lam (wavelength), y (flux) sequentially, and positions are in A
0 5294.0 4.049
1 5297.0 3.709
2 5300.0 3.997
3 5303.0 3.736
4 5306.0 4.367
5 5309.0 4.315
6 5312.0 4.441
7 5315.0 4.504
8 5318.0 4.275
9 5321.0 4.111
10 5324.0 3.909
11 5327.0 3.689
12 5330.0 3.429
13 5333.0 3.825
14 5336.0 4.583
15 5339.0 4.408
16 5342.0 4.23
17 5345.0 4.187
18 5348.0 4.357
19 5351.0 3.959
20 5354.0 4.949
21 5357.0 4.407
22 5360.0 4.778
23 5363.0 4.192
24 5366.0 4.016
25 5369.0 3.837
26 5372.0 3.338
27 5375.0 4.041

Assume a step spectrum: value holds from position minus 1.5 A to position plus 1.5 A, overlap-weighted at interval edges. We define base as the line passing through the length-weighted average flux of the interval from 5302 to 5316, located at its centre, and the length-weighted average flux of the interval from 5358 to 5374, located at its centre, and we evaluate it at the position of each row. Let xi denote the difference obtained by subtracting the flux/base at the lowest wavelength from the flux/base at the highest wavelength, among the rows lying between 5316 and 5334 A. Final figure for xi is -0.1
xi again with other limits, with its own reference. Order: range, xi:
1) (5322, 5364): 0.1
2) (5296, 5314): 0.2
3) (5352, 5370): -0.3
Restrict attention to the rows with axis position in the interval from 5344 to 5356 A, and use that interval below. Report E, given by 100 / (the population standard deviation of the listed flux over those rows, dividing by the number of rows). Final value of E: 273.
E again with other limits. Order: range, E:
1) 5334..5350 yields 712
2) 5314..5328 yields 354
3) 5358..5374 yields 213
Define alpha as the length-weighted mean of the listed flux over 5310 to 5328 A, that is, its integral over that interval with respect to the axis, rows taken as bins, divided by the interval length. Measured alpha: 4.17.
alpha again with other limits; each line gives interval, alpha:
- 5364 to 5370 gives 3.96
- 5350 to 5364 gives 4.48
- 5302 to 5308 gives 4.10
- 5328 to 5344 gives 4.09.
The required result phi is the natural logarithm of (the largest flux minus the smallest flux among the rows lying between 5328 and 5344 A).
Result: 0.14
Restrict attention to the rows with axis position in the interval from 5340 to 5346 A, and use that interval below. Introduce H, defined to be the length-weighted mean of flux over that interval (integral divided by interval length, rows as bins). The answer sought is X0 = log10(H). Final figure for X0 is 0.63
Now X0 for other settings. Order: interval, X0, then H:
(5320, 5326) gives 0.60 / 3.97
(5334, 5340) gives 0.65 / 4.45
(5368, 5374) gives 0.56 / 3.60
